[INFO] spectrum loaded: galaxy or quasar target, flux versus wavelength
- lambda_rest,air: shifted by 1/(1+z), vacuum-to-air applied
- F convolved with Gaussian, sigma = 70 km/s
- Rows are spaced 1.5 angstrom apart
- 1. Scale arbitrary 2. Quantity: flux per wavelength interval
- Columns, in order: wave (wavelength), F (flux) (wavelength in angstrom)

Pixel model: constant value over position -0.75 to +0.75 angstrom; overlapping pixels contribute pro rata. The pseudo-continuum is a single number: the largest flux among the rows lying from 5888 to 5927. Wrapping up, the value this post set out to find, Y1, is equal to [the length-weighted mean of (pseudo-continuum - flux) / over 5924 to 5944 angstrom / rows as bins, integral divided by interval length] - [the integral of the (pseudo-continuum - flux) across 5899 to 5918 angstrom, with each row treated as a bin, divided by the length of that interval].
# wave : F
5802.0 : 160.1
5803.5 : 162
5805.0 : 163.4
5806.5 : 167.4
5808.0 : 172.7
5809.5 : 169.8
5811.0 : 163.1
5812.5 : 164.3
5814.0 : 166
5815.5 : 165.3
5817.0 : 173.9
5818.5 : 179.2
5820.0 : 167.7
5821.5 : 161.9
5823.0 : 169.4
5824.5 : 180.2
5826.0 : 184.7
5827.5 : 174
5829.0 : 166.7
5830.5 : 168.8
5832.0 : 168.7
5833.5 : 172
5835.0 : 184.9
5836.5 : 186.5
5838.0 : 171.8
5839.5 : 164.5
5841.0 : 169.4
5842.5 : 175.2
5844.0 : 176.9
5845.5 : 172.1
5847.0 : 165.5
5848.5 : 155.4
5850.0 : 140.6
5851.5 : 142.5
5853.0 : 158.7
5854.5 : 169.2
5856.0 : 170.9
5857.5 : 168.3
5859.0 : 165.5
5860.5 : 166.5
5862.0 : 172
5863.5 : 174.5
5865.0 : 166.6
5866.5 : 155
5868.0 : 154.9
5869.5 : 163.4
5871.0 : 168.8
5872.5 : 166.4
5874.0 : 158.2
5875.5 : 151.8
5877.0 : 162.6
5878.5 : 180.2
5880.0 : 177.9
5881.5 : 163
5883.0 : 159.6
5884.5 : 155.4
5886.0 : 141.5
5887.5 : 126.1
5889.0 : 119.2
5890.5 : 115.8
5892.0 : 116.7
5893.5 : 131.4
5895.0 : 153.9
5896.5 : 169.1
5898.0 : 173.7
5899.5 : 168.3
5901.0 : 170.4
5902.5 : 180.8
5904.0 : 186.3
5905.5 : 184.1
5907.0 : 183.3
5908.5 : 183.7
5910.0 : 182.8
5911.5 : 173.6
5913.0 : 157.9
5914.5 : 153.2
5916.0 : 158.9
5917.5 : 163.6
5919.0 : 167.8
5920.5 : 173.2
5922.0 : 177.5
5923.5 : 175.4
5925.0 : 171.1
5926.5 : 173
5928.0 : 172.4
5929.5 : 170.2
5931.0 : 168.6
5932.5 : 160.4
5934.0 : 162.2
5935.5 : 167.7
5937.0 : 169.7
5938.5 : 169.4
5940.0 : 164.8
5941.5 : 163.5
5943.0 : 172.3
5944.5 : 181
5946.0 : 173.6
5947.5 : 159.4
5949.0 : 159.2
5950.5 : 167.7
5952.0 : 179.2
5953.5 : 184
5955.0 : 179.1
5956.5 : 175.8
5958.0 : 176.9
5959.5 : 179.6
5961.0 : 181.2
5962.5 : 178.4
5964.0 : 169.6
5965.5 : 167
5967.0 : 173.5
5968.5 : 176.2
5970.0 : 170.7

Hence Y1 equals 5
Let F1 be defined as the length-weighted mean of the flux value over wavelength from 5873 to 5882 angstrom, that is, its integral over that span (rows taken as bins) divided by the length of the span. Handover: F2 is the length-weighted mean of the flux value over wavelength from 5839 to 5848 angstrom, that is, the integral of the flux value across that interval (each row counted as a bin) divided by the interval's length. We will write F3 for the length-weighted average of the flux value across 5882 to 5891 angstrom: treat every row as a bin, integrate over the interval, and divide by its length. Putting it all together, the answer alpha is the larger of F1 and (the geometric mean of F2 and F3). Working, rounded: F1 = 166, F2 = 170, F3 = 138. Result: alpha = 166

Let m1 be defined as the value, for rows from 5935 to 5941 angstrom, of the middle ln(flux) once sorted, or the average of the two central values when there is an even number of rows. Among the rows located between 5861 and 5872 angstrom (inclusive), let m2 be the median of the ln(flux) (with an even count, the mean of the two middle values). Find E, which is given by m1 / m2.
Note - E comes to 1.00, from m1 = 5.13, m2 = 5.12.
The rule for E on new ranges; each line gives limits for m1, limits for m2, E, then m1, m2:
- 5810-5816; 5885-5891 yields 1.06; 5.10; 4.81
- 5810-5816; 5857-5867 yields 1.00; 5.10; 5.12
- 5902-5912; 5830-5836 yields 1.01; 5.21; 5.14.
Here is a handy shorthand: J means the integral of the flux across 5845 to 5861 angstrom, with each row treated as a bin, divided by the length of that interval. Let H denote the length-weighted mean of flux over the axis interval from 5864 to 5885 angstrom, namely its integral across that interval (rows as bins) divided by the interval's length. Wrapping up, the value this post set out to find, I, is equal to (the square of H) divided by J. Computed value 166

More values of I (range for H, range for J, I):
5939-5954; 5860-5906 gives 182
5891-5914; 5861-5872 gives 169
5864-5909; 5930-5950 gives 152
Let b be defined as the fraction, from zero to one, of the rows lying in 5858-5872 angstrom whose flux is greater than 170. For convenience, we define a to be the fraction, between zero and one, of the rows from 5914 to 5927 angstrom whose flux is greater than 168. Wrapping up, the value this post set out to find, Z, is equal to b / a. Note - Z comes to 0.4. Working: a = 0.56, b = 0.2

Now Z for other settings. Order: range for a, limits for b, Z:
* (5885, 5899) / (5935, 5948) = 1.5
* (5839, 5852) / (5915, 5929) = 1.5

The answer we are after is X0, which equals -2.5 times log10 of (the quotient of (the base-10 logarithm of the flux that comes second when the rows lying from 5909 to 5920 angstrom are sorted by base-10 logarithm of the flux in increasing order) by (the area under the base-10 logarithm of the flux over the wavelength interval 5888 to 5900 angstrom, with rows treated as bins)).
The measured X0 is 2.7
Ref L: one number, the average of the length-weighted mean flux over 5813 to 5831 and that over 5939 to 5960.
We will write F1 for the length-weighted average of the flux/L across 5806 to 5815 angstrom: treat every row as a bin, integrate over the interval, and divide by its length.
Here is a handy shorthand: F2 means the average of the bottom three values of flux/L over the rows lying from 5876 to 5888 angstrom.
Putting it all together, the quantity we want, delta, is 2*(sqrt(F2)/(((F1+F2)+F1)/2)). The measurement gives 1.31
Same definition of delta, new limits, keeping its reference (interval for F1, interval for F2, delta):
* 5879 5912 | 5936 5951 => 1.38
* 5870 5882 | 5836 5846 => 1.36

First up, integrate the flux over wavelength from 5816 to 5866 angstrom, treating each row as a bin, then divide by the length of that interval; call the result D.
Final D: 169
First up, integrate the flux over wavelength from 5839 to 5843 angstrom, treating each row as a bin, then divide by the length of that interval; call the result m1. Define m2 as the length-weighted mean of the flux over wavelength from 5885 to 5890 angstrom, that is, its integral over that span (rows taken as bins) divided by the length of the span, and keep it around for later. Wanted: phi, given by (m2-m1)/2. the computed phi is -20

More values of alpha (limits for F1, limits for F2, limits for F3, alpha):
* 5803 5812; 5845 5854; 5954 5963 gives 167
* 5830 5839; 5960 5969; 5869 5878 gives 175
